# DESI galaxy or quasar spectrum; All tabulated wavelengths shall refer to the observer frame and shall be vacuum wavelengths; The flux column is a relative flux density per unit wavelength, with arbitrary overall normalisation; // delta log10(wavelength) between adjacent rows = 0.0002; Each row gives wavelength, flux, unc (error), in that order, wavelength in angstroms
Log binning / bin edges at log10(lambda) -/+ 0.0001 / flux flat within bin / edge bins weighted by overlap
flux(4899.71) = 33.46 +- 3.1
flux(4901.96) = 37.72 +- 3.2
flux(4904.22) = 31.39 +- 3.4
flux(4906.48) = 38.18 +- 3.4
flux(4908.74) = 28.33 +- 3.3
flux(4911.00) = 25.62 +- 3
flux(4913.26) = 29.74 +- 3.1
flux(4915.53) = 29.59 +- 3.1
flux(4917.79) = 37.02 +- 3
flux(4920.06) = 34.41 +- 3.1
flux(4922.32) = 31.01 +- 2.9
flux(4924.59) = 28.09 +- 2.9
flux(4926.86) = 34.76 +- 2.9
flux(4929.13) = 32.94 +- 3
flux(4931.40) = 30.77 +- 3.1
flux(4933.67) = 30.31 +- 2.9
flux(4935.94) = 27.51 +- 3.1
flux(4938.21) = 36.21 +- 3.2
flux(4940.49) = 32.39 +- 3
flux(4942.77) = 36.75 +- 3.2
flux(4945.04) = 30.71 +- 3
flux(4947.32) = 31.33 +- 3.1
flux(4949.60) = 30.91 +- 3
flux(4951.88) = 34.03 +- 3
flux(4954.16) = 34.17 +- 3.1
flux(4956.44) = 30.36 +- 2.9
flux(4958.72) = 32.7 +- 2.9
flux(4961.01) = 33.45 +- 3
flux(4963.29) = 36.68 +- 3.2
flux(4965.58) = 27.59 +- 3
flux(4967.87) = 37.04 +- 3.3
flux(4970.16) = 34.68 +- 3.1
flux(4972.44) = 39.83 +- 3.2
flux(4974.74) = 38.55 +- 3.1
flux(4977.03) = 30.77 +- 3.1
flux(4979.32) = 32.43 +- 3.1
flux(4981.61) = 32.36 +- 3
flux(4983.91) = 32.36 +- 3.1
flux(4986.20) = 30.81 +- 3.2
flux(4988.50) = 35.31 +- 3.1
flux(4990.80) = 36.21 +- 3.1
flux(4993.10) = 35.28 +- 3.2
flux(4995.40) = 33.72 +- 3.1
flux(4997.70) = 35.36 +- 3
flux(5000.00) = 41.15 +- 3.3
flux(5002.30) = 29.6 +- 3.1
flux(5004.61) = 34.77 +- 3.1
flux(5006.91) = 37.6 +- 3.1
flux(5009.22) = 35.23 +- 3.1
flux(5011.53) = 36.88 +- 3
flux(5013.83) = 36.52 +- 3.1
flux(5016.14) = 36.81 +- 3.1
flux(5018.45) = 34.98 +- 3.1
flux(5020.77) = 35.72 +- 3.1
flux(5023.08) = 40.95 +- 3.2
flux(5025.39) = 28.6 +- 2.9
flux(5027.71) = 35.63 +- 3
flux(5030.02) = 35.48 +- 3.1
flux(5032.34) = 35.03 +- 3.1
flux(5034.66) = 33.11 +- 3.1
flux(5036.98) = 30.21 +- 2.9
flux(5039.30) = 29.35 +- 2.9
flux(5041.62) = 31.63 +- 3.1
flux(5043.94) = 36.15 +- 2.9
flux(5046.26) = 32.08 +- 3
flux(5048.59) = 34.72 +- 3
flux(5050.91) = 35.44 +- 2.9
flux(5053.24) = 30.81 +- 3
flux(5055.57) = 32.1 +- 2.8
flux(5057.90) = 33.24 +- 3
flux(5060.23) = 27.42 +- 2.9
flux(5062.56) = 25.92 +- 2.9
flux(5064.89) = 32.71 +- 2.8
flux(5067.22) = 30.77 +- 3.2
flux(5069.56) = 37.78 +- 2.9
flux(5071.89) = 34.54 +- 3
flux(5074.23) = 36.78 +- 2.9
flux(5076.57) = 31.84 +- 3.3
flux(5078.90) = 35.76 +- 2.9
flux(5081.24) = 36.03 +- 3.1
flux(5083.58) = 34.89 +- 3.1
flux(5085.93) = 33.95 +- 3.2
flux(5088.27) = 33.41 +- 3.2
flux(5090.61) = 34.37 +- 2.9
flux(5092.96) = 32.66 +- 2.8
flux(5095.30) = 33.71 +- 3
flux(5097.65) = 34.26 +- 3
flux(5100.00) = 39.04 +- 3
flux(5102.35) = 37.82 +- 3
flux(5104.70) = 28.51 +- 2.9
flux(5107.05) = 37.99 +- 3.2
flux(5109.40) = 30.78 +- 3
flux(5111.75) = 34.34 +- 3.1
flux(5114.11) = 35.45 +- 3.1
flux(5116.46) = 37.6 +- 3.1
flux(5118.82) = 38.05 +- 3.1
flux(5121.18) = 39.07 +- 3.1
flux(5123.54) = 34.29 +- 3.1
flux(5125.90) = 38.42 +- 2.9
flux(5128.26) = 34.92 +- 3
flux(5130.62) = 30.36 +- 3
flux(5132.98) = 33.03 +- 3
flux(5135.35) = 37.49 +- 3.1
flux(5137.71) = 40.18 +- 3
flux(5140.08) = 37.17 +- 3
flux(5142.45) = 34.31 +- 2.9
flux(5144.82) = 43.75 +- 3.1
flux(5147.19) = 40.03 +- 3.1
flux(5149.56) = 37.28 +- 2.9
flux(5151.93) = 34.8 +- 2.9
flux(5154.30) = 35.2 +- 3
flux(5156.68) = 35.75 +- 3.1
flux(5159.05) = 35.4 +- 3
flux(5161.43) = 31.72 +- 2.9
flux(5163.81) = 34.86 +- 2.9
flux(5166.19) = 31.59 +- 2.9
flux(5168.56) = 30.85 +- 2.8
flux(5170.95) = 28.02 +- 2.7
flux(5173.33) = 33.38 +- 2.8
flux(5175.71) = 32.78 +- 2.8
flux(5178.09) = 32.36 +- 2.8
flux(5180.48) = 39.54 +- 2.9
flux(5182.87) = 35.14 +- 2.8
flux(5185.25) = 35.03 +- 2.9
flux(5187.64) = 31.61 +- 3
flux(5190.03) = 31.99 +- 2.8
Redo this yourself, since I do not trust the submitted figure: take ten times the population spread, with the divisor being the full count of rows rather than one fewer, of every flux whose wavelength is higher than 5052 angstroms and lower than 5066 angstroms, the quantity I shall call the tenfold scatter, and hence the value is 28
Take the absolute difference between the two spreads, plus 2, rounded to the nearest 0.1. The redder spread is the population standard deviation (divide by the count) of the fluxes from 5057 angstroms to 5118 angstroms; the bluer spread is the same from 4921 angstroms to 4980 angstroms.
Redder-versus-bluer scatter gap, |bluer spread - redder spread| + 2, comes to 2.0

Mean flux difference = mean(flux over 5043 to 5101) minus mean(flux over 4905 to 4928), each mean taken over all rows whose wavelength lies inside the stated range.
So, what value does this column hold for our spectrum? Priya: 1.9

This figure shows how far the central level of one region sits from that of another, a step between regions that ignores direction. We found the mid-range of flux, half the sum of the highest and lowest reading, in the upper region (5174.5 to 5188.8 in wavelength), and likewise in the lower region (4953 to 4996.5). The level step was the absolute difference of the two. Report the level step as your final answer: 1.9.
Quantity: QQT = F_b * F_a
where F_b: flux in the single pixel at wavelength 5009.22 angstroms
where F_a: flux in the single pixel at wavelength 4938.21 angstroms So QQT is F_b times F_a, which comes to 1276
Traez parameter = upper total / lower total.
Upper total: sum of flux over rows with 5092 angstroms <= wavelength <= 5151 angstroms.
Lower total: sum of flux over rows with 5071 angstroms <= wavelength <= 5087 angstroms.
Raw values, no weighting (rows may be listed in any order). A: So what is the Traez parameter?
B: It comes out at 3.7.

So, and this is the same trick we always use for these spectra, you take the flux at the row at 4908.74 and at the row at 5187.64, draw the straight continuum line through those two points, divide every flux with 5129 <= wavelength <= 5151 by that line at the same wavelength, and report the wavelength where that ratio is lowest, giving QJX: 5130.62 angstroms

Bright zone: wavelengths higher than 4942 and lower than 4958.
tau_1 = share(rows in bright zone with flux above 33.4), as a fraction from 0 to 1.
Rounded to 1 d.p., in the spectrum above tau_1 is 0.4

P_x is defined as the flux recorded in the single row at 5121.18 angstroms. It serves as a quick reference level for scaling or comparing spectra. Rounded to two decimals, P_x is 39.07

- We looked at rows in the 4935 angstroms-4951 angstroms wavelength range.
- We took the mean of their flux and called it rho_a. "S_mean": 32.3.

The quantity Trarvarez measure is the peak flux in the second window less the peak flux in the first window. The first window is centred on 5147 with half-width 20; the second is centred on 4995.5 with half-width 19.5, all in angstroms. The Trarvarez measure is -2.6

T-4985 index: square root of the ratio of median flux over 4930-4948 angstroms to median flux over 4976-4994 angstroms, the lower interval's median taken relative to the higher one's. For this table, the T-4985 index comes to 0.98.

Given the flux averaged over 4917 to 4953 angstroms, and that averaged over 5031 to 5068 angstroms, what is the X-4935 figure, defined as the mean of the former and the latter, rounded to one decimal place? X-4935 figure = 32.2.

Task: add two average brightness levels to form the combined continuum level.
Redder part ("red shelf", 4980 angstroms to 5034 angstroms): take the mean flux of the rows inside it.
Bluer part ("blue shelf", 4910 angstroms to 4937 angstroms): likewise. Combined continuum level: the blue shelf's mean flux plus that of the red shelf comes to 66.0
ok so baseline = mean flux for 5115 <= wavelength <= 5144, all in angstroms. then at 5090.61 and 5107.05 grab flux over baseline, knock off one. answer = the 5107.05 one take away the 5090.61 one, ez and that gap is 0.10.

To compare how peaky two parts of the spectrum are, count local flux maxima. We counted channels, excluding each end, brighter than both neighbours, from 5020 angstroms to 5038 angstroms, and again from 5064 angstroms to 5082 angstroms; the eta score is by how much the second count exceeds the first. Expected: 0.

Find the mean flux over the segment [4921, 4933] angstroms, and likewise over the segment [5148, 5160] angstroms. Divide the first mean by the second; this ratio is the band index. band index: 0.88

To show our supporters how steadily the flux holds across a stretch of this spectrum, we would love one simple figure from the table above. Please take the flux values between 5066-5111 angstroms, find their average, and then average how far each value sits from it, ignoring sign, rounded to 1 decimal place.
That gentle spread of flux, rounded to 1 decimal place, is 2.1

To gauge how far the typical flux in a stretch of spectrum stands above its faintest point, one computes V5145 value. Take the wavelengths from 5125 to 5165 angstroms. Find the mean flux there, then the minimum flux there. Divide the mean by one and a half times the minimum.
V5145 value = 0.794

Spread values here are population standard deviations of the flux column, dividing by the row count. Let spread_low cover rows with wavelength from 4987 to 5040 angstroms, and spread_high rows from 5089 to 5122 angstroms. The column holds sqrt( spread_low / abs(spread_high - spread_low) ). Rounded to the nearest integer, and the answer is 12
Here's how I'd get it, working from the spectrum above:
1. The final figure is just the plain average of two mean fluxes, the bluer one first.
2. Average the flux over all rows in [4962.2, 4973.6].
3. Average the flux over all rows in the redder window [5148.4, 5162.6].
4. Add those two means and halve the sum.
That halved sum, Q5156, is 35.1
